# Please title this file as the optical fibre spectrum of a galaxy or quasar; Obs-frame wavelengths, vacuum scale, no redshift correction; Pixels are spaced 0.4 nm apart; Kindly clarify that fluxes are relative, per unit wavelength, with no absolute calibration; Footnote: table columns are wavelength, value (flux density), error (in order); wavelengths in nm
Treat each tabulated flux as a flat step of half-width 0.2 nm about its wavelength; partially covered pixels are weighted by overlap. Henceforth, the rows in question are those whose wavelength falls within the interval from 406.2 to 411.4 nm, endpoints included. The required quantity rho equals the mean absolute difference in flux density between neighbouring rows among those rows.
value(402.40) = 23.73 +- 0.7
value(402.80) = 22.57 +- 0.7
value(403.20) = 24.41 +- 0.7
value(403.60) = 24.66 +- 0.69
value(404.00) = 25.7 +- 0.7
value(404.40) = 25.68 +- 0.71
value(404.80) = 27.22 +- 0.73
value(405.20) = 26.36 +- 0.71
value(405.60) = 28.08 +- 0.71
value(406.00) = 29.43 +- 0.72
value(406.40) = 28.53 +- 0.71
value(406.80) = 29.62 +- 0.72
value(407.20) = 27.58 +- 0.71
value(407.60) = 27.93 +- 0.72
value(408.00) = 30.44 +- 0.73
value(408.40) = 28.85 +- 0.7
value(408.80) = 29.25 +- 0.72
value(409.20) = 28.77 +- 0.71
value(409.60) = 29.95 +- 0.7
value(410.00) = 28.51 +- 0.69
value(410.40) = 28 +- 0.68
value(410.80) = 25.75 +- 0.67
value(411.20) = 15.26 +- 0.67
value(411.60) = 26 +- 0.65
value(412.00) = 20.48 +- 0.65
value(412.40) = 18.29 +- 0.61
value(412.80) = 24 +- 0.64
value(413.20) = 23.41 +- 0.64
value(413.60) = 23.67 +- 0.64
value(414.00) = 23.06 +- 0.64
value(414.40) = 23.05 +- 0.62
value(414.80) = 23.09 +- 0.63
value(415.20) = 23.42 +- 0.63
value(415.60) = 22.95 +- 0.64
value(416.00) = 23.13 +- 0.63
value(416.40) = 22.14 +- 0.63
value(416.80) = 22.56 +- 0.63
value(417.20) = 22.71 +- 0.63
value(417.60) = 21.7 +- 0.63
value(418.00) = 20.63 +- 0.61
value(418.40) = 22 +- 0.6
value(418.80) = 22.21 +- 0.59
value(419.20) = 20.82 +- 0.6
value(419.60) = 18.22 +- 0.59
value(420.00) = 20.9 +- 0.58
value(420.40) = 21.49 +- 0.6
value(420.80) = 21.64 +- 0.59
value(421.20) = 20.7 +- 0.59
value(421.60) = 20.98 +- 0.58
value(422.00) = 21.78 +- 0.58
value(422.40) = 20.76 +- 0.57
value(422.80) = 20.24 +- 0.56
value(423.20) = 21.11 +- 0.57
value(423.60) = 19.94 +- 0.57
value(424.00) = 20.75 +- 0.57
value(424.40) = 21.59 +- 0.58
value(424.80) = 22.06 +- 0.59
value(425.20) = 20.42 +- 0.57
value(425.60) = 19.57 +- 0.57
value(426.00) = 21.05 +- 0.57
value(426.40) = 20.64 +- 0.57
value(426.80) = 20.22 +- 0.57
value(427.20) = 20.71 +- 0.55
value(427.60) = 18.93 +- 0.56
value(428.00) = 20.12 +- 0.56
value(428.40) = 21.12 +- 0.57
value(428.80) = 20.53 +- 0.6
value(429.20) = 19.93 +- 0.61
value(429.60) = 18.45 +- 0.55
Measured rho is 2.0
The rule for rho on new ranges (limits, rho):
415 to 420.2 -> 1.0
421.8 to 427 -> 0.9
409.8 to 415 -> 3.2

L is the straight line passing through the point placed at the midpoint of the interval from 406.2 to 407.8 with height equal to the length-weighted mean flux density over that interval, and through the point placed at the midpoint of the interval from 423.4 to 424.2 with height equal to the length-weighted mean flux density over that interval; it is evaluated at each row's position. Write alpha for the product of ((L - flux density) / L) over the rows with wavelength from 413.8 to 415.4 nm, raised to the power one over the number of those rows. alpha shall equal 0.063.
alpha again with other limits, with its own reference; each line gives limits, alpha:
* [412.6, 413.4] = 0.071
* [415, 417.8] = 0.050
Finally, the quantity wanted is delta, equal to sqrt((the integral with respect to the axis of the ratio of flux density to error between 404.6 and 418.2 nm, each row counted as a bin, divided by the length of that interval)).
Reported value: 6.12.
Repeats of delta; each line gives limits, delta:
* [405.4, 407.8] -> 6.32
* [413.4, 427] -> 6.00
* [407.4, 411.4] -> 6.24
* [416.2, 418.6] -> 5.94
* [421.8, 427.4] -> 6.03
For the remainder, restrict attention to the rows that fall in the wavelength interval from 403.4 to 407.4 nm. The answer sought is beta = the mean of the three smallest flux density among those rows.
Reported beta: 25.3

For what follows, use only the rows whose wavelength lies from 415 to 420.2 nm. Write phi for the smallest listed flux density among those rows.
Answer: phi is 18.22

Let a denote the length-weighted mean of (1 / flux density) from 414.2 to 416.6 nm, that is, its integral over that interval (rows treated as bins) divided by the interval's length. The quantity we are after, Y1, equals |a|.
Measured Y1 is 0.0436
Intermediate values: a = 0.0436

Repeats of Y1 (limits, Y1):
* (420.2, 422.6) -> 0.0471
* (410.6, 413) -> 0.0480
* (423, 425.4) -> 0.0477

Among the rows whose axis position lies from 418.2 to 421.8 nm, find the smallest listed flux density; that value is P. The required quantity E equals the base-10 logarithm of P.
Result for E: 1.26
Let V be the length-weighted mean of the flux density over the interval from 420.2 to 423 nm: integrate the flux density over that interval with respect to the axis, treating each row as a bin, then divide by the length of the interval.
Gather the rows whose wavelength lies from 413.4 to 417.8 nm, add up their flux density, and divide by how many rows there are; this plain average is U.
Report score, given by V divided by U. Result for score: 0.9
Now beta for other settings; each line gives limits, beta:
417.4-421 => 19.9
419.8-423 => 20.6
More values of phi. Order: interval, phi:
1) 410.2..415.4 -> 15.26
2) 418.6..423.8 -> 18.22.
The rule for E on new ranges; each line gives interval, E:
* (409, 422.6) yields 1.18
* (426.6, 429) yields 1.28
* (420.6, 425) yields 1.30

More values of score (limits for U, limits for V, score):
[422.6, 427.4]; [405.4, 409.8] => 1.4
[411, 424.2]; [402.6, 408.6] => 1.3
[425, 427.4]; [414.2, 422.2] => 1.1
